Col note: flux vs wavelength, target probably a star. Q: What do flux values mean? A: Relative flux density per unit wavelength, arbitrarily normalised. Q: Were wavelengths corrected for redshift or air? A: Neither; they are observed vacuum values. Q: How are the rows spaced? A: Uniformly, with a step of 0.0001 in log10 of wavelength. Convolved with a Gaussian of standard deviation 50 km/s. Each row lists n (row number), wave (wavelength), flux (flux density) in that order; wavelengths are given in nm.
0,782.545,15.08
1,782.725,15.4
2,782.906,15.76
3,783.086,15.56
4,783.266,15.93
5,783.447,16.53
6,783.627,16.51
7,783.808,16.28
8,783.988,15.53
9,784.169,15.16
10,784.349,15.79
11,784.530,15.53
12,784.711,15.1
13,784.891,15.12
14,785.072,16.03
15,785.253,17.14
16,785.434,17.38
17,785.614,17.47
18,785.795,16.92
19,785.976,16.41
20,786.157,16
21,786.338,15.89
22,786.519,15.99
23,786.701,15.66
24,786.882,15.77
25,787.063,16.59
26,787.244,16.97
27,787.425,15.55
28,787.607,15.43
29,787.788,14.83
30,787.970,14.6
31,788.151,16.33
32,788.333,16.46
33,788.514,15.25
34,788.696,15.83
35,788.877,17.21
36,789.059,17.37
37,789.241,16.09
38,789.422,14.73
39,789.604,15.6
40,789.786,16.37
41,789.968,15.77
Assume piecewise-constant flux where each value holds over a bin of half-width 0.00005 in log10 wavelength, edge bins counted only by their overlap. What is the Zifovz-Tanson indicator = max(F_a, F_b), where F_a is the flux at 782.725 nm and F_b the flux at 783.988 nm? 15.5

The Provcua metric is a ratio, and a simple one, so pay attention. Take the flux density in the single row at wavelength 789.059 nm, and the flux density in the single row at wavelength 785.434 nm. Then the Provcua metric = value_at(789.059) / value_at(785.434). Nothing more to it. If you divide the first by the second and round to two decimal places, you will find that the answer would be 1.00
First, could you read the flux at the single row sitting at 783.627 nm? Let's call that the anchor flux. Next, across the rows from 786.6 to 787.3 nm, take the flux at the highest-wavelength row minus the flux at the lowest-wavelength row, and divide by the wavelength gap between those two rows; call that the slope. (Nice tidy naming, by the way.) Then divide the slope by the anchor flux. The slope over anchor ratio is 0.15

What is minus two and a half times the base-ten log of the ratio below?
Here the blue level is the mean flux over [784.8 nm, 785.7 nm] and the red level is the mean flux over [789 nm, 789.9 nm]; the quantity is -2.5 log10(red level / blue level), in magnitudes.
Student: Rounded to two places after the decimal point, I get 0.04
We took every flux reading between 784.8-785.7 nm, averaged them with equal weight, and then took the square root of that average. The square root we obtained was 4.08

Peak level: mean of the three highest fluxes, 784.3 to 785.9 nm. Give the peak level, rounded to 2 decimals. 17.33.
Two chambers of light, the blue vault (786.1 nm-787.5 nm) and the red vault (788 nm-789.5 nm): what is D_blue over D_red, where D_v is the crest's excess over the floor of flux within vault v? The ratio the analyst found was 0.54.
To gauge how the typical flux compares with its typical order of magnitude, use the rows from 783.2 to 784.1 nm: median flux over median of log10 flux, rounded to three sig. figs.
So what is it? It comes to 13.4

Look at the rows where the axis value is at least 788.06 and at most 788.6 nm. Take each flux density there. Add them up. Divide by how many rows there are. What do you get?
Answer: 16.0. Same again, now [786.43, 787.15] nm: 16.0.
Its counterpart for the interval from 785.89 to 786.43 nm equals 16.1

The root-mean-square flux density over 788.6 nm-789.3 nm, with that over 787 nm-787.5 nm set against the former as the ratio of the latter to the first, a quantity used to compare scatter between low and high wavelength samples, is 0.985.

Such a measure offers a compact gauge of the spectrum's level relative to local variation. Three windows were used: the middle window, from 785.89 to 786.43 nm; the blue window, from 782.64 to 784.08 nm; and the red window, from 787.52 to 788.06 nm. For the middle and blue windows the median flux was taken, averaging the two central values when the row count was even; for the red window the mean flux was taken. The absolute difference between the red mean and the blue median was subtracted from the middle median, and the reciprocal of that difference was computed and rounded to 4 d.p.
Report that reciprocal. 0.0662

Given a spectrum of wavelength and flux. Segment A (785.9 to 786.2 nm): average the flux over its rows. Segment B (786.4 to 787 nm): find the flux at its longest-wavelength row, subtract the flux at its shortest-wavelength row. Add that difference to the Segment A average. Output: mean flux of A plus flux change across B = 16.0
